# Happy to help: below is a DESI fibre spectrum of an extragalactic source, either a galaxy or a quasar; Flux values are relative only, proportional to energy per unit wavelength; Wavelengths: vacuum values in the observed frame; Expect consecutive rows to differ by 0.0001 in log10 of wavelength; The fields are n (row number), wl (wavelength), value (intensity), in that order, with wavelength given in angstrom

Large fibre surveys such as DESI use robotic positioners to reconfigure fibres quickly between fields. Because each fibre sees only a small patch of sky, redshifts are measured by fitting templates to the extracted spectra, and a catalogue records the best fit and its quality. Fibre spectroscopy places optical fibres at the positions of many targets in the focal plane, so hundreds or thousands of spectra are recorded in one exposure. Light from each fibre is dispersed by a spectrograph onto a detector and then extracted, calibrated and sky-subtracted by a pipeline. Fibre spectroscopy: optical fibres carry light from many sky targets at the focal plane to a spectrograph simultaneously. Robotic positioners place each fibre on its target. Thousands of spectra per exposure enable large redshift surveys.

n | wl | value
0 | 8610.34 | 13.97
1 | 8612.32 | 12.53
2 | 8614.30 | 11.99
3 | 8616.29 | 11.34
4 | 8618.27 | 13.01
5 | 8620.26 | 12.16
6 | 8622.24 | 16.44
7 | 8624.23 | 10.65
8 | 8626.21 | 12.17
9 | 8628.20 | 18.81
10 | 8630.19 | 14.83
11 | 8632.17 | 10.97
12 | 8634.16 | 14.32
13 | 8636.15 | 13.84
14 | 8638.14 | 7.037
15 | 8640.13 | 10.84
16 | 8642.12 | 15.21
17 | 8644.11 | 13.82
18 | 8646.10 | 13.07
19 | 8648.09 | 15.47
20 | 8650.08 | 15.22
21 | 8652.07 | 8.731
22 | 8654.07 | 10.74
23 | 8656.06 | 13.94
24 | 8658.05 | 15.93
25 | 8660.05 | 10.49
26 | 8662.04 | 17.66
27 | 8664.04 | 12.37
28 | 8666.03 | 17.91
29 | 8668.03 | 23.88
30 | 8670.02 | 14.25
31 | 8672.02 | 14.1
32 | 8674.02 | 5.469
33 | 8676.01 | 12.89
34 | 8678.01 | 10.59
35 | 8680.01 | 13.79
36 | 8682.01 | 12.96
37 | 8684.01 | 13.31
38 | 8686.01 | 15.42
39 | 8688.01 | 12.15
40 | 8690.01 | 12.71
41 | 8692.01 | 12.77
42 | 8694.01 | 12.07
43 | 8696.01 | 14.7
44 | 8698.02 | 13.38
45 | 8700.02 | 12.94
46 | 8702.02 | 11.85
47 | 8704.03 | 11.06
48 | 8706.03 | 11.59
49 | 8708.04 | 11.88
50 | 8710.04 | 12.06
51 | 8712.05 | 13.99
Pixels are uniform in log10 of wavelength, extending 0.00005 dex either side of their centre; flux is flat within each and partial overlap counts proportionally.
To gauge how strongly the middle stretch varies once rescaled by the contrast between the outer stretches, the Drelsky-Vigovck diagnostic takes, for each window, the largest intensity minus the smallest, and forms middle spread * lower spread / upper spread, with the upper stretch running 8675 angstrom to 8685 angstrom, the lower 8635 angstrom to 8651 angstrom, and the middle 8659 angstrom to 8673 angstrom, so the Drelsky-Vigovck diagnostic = 35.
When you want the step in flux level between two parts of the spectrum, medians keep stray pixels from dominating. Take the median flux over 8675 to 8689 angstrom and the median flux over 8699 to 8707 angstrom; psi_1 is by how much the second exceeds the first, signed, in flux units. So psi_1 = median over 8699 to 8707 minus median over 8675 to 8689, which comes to -1.2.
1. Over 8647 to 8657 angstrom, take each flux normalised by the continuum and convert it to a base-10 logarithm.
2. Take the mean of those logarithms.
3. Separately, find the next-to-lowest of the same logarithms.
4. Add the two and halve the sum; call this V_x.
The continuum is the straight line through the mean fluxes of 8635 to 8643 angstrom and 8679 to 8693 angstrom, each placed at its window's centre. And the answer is -0.02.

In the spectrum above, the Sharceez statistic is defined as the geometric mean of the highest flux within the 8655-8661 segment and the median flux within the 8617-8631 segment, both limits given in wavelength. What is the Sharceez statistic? 14.4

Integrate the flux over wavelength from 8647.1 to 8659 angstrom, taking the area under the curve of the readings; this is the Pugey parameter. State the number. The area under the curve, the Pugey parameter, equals 159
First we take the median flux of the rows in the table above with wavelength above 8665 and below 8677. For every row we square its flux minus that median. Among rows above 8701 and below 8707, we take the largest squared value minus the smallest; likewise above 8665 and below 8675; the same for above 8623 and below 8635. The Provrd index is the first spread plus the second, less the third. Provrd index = 77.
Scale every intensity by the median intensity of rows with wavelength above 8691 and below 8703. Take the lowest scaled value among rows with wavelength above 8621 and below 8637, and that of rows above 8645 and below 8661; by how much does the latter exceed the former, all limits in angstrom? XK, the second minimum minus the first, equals -0.15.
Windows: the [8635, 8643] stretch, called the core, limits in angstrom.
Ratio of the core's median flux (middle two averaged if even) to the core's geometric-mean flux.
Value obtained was 1.10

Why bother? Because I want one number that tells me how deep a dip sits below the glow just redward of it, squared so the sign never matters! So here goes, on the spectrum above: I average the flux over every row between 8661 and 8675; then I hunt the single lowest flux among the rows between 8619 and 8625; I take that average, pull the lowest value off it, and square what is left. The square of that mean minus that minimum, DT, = 20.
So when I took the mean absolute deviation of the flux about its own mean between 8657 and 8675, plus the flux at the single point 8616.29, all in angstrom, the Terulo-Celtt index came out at 15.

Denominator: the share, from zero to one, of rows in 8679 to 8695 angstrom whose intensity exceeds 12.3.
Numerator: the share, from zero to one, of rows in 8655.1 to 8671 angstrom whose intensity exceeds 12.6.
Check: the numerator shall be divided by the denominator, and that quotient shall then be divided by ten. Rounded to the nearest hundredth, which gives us 0.10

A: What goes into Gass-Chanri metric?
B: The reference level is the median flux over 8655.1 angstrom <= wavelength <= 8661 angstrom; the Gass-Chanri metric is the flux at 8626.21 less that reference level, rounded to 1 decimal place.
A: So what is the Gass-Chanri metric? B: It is -1.8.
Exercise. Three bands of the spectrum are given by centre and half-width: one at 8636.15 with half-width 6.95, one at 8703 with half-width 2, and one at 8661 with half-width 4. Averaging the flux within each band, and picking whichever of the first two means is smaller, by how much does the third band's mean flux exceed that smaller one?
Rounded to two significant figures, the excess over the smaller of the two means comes 2.7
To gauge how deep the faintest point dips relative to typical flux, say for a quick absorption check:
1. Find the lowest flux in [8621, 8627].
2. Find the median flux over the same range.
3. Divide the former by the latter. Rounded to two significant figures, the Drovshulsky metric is 0.88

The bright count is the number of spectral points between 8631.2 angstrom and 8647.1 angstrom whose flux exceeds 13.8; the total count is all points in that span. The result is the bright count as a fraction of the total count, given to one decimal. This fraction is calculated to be 0.5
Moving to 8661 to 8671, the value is 0.8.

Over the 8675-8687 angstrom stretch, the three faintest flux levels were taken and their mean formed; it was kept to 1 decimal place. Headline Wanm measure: 12.1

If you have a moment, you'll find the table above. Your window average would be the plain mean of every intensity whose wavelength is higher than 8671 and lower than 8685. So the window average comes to 11.9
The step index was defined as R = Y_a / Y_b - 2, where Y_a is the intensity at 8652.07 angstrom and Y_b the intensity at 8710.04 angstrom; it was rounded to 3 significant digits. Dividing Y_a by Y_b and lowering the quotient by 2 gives -1.28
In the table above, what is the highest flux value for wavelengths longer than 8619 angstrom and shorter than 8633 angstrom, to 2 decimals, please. 18.81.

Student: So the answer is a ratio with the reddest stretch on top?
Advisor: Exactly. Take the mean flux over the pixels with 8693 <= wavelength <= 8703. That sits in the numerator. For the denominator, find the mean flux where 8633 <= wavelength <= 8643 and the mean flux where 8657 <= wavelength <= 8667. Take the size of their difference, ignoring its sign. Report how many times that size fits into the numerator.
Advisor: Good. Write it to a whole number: 5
